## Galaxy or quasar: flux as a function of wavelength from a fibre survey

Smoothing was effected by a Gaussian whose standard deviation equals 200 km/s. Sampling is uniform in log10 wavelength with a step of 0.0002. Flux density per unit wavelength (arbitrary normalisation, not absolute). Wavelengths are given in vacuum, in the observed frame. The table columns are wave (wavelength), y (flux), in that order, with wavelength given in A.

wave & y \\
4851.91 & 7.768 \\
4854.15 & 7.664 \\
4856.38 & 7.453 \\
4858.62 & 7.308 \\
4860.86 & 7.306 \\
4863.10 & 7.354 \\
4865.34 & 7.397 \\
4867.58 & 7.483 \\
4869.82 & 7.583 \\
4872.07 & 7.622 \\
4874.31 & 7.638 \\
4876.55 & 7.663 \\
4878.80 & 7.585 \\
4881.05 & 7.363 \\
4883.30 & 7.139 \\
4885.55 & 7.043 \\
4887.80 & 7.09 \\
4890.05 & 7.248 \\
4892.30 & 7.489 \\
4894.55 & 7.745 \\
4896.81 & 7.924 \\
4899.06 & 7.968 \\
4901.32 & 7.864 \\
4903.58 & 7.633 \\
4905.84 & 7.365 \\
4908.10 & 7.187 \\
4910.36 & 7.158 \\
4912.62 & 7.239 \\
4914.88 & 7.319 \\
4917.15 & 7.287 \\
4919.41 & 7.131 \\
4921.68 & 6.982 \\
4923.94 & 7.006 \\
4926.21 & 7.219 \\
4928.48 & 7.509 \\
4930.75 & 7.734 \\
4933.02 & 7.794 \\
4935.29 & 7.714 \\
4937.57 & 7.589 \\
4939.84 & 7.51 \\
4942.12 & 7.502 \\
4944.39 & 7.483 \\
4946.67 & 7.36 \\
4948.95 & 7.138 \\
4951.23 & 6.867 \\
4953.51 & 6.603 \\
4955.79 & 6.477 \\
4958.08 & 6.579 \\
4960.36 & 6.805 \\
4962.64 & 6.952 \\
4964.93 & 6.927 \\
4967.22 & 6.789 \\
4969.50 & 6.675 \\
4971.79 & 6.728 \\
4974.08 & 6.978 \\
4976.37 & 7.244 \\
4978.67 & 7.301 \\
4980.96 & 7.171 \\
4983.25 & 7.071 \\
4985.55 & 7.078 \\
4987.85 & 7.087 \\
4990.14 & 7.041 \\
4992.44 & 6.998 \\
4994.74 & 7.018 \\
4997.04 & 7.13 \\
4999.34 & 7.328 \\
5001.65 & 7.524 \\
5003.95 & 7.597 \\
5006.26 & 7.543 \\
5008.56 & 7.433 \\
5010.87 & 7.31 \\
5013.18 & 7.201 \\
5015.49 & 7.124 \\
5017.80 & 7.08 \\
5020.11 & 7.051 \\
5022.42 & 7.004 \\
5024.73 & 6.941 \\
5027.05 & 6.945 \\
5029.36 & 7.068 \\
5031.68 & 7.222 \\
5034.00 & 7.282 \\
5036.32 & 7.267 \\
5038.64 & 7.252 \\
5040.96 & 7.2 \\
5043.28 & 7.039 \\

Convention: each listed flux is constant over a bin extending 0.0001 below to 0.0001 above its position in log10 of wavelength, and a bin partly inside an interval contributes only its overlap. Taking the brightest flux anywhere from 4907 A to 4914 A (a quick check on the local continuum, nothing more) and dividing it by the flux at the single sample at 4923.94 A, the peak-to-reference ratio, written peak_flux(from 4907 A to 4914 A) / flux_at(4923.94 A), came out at 1.03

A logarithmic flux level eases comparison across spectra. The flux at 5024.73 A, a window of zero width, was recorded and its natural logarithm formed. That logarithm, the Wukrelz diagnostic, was 1.94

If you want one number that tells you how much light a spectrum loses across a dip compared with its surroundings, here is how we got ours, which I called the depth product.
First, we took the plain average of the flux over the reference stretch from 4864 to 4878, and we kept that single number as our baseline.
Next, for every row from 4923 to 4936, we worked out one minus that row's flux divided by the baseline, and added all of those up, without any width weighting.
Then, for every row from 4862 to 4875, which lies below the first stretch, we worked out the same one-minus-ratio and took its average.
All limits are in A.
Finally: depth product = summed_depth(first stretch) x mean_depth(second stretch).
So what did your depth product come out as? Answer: 0.000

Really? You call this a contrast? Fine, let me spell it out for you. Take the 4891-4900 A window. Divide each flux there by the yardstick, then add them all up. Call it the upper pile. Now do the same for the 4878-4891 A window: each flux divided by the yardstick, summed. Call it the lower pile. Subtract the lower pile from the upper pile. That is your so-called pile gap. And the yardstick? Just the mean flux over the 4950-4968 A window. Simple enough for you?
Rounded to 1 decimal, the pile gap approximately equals -1.8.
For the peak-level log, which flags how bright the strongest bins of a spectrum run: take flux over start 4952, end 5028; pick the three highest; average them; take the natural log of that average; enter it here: 2.02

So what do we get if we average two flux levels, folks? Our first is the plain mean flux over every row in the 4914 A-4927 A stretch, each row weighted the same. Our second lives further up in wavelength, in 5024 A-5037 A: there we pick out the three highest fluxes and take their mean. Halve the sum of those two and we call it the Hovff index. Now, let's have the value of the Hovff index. 7.2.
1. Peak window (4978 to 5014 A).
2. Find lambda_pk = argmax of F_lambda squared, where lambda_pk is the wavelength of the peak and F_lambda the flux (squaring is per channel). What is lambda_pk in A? 5003.95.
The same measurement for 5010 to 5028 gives 5010.87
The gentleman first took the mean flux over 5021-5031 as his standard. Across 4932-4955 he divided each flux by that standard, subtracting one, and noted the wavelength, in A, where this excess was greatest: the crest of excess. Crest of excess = 4933.02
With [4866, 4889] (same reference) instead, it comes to 4876.55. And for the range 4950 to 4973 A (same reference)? 4962.64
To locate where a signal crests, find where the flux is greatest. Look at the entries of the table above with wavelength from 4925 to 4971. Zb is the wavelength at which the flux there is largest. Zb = 4933.02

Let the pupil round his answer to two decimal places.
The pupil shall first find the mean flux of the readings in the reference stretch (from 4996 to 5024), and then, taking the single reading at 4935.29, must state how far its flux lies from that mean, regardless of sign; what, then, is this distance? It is 0.44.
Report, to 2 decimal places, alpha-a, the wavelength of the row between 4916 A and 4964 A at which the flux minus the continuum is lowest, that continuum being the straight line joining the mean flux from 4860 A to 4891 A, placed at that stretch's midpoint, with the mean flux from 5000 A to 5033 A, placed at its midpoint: 4955.79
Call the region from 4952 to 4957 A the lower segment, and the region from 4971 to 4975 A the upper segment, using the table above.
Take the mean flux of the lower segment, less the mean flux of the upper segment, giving -0.3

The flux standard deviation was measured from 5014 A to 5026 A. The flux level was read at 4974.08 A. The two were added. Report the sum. 7.0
